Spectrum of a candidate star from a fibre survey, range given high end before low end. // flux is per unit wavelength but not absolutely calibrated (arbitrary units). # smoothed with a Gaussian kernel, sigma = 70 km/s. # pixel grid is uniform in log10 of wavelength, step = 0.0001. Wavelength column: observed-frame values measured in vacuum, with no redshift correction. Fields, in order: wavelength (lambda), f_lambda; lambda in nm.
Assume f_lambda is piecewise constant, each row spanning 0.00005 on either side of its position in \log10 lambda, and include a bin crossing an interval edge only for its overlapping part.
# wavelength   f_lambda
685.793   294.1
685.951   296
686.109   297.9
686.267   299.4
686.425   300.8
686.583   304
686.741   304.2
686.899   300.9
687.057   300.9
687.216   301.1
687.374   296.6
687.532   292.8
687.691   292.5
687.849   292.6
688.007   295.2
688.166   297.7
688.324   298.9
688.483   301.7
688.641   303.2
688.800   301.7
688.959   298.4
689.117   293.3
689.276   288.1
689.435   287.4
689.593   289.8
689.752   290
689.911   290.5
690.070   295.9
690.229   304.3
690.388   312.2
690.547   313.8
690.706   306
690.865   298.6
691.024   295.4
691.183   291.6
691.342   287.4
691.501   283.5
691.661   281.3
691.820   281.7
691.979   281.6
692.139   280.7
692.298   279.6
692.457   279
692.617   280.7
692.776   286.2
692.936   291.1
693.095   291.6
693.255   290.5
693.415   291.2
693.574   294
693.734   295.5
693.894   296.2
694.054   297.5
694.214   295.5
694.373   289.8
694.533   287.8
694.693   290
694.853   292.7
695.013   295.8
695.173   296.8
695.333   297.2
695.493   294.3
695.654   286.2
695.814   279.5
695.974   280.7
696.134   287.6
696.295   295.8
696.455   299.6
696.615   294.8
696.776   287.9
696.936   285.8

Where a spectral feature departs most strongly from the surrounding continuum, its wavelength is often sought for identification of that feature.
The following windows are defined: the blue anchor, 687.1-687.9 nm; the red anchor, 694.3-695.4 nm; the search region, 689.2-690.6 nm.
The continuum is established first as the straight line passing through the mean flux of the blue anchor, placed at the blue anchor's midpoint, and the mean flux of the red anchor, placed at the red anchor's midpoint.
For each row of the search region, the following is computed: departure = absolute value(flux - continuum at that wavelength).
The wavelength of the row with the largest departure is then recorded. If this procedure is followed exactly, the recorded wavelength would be 690.547 nm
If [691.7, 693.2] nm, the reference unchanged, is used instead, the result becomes 692.457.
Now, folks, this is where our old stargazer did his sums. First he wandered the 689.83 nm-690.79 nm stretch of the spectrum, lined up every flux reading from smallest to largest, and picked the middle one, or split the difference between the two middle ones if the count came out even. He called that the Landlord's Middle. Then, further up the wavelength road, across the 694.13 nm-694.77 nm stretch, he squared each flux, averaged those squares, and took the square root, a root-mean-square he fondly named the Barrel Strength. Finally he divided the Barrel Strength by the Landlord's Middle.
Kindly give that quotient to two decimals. 0.95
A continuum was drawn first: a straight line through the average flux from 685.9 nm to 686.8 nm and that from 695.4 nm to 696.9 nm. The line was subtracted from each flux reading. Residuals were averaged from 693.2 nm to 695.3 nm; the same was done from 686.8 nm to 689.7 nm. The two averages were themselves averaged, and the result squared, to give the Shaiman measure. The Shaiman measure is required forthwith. 0.0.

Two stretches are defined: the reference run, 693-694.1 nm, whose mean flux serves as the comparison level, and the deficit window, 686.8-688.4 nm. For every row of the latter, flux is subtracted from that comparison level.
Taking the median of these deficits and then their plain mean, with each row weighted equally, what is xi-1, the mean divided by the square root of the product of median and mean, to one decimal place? -1.0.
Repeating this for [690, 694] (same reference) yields 0.9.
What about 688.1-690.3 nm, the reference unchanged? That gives -0.8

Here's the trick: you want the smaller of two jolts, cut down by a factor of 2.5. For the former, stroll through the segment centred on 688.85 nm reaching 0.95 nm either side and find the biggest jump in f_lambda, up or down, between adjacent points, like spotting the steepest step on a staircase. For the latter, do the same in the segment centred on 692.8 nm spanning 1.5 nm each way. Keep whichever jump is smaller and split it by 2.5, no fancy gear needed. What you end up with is 2.08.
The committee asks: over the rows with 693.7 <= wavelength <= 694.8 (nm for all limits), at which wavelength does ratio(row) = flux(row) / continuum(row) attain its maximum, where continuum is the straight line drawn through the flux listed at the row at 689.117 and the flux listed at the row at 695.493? 694.054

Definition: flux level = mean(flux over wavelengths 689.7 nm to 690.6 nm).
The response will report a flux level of 301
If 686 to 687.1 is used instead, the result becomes 301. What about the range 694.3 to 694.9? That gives 290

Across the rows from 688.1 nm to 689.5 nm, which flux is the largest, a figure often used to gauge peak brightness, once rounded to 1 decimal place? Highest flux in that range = 303.2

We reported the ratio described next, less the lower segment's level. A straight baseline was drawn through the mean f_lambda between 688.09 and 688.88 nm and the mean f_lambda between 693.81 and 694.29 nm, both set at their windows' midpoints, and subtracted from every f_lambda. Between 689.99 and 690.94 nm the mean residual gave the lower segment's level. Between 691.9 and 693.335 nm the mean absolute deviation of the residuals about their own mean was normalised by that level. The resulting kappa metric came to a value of -5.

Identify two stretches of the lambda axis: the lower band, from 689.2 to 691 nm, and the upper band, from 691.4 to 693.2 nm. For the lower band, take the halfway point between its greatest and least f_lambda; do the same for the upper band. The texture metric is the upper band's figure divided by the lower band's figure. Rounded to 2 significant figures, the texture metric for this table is 0.95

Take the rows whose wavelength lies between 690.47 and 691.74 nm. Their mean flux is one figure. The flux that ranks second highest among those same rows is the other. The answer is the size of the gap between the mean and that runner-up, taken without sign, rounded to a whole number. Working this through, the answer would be 11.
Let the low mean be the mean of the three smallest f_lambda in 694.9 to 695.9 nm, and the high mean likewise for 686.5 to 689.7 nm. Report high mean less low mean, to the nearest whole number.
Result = 2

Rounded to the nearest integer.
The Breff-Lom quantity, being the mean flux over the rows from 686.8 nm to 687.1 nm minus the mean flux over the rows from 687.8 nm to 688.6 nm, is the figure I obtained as 4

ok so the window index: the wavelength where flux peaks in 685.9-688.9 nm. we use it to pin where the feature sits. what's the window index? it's 686.741 nm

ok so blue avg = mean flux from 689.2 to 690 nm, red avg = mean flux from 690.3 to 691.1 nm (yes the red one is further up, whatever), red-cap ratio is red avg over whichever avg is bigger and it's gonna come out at 1.00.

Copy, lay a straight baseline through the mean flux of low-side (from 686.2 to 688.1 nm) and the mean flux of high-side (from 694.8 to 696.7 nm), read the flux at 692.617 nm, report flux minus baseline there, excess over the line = -13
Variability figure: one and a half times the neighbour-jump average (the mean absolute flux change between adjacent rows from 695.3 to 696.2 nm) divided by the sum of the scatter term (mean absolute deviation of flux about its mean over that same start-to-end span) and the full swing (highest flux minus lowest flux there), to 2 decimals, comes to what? 0.33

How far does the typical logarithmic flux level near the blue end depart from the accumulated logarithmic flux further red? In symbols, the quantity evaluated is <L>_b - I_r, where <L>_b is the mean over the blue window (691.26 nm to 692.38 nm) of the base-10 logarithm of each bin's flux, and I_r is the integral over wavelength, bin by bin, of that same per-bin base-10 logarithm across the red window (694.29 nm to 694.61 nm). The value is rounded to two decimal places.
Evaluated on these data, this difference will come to 1.66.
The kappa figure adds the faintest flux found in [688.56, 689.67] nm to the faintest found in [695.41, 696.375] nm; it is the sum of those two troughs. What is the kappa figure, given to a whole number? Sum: 567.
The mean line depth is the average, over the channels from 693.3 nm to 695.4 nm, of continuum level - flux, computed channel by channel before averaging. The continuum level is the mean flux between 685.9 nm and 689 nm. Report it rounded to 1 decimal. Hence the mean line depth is 5.0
